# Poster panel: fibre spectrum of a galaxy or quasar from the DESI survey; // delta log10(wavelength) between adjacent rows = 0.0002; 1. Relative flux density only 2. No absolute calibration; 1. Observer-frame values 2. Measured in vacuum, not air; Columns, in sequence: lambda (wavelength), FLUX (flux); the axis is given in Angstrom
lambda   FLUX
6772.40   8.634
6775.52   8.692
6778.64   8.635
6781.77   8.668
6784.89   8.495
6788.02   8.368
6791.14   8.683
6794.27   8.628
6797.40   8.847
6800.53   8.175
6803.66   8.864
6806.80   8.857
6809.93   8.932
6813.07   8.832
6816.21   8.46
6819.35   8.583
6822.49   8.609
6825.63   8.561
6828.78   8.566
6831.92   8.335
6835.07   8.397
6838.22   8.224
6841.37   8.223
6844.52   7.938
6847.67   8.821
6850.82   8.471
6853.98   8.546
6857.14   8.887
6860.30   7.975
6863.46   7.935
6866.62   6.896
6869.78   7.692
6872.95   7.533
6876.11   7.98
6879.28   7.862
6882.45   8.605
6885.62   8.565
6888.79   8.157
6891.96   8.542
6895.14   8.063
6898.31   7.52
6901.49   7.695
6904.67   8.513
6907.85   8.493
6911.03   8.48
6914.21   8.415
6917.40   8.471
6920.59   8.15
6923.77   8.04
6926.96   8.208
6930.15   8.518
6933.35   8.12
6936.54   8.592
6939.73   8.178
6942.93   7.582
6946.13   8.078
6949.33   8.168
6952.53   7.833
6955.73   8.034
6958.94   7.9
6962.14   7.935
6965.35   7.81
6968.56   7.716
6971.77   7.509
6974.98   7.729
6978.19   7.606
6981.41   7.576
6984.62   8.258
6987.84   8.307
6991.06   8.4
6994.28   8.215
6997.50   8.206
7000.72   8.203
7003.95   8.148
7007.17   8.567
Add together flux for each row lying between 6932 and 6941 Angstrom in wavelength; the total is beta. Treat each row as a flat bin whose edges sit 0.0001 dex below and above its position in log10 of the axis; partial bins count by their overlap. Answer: 24.9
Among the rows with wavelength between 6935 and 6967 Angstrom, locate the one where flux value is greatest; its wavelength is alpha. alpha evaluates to 6936.54 Angstrom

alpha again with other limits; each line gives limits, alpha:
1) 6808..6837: 6809.93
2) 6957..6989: 6987.84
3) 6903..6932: 6930.15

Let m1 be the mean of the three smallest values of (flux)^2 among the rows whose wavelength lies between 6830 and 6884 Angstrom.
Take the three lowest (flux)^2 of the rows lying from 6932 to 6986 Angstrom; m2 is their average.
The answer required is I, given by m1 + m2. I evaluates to 112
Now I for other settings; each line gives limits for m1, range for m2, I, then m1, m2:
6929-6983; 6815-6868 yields 115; 57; 58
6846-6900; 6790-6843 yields 121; 54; 67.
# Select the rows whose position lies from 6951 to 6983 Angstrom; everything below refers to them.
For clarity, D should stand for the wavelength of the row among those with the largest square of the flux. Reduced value 6955.73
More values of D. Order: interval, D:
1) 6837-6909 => 6857.14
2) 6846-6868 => 6857.14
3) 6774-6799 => 6797.40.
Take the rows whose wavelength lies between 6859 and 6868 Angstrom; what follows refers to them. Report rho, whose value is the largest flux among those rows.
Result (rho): 7.975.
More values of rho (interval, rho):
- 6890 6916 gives 8.542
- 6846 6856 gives 8.821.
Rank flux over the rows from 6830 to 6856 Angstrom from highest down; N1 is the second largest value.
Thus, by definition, 8.546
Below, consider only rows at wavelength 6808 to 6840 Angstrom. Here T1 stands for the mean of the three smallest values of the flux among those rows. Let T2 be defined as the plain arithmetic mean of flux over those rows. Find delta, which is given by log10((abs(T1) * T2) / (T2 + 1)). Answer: 0.872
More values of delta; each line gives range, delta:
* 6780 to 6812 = 0.874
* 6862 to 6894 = 0.816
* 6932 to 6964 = 0.840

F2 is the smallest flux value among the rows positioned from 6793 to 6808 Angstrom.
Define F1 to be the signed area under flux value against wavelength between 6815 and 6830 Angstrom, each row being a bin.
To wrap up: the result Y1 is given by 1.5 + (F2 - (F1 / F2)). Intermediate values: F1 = 128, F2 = 8.175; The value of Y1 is -6.0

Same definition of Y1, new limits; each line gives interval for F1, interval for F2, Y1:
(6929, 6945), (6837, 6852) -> -7.1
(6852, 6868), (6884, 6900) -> -8.1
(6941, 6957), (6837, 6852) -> -6.6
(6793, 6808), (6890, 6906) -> -8.3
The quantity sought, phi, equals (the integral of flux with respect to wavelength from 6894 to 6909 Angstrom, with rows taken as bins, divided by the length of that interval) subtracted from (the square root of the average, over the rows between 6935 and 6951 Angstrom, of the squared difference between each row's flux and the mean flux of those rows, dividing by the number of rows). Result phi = -7.7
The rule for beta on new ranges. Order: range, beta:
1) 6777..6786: 25.8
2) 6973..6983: 22.9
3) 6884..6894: 25.3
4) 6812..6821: 25.9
